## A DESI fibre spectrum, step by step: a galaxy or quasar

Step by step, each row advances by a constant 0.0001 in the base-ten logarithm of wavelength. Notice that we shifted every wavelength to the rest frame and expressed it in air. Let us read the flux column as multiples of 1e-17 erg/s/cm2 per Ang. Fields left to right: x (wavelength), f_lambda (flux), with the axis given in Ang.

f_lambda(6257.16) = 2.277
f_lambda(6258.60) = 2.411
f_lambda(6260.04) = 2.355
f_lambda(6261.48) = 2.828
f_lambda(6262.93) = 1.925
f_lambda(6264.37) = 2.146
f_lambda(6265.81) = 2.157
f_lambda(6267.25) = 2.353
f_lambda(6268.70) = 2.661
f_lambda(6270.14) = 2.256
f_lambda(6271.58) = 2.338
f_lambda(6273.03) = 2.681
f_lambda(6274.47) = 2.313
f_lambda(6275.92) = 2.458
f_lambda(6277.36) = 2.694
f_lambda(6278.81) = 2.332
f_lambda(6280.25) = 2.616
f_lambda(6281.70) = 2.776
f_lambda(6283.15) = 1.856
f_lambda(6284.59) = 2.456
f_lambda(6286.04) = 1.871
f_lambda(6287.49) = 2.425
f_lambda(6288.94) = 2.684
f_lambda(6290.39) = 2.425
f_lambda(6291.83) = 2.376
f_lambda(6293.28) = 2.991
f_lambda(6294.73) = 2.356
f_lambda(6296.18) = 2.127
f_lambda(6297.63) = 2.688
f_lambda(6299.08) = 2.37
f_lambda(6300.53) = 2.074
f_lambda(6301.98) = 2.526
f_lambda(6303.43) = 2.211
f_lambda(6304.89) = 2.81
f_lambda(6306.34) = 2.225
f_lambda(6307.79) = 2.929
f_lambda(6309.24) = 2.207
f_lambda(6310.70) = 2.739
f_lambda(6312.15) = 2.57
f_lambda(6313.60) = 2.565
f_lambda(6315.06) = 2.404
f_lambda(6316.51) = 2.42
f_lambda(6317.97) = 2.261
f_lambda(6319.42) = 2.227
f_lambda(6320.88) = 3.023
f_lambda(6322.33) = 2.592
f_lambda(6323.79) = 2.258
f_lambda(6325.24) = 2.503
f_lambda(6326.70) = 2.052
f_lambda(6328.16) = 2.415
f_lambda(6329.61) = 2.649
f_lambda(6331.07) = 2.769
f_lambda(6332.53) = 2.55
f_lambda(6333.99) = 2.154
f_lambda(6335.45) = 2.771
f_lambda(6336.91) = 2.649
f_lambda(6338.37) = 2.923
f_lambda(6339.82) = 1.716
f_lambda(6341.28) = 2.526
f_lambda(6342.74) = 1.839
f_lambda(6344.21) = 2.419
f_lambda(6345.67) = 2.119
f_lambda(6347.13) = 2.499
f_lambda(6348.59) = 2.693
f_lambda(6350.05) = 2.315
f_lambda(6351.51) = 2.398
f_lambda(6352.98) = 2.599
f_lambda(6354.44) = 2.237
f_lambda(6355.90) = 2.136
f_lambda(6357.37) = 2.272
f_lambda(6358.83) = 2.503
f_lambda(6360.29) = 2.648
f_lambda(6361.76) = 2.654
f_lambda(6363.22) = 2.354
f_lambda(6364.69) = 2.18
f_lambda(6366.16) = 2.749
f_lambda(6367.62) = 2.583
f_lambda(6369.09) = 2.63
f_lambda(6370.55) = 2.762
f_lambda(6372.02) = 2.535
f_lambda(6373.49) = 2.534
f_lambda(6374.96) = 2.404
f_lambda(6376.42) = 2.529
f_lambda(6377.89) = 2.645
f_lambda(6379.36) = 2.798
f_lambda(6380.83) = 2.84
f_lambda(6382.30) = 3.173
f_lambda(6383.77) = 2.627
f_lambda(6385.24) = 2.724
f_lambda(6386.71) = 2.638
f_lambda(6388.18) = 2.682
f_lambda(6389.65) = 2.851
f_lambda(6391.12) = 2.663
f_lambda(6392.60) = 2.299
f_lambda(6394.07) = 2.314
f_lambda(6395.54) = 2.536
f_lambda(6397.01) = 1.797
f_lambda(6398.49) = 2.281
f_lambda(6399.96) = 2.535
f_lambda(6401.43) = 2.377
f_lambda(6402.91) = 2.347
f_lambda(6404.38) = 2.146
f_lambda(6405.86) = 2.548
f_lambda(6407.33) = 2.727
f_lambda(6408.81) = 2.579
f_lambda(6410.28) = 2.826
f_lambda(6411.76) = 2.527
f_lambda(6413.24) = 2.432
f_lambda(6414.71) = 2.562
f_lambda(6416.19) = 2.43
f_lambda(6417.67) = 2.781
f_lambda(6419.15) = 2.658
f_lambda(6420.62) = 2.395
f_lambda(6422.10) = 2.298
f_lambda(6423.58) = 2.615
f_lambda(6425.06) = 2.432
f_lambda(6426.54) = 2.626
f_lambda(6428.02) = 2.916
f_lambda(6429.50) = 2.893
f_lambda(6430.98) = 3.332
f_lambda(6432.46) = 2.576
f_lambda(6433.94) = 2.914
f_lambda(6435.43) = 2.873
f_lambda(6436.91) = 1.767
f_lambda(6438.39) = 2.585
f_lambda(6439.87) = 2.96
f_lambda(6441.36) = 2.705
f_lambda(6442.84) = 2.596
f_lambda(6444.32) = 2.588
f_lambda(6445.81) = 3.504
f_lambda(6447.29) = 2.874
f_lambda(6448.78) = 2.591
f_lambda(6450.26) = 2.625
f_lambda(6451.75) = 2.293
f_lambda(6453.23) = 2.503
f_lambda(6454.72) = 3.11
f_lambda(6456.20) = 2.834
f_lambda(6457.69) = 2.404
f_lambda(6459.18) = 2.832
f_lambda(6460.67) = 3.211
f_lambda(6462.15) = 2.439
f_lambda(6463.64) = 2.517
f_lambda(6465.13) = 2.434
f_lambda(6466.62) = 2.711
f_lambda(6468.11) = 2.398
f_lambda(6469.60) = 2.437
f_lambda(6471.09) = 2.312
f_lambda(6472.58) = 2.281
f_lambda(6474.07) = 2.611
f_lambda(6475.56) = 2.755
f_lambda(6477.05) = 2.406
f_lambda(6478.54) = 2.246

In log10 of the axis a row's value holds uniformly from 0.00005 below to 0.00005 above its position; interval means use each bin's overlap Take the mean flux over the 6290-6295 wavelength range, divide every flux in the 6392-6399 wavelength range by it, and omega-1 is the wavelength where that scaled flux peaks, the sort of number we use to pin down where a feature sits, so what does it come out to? 6395.54 Ang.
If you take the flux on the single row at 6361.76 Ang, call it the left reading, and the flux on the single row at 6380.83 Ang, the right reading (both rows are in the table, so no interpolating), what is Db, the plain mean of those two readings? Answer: 2.75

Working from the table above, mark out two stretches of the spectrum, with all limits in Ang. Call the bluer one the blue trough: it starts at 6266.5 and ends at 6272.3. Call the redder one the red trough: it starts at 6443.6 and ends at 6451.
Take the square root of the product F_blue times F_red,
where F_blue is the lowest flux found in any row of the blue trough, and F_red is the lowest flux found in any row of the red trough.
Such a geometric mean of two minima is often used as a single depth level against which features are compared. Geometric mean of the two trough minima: 2.4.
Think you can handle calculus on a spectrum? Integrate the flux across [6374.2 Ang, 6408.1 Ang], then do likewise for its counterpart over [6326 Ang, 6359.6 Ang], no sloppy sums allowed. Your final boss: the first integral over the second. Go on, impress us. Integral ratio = 1.07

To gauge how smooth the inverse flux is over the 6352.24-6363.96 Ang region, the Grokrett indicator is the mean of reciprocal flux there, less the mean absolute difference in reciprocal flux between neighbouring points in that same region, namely 0.383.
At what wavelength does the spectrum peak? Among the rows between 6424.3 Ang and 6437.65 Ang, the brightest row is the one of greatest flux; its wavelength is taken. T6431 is 6430.98 Ang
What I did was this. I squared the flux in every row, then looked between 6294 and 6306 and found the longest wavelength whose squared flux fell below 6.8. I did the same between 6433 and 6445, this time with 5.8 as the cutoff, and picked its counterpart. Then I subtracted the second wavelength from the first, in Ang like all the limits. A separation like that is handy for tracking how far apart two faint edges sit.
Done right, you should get -133.5 Ang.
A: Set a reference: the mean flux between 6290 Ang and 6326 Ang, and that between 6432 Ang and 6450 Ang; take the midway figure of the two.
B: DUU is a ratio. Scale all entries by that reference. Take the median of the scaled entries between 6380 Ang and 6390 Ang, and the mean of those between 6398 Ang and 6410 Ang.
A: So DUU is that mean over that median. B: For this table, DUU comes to 0.90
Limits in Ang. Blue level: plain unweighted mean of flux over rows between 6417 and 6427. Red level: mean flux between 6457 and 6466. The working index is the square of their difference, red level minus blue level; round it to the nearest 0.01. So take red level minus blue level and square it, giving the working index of 0.01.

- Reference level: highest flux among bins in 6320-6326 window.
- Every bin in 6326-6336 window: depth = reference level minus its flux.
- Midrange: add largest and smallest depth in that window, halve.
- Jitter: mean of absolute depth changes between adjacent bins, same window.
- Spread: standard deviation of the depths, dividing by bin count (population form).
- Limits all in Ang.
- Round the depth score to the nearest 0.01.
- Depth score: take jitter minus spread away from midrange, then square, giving 0.31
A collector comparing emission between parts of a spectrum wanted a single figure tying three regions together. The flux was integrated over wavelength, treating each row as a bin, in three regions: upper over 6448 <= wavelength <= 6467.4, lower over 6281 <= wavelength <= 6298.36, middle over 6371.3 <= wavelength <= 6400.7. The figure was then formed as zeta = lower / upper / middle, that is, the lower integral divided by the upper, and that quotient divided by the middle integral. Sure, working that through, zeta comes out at 0.011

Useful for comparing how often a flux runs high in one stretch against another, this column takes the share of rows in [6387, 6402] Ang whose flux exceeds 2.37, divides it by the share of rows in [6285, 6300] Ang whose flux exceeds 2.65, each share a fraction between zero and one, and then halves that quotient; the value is 1.0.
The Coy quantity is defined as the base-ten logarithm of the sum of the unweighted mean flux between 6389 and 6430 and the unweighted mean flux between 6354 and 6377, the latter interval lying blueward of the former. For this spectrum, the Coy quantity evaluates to 0.699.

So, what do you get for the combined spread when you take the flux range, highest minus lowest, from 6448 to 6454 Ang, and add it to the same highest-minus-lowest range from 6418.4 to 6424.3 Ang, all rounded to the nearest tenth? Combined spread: 0.7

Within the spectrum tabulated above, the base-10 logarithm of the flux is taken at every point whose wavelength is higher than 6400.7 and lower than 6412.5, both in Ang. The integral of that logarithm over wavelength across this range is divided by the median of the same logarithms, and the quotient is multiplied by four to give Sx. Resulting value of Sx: 46.5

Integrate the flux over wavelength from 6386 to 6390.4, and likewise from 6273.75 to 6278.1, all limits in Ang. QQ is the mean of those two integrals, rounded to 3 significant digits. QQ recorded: 11.4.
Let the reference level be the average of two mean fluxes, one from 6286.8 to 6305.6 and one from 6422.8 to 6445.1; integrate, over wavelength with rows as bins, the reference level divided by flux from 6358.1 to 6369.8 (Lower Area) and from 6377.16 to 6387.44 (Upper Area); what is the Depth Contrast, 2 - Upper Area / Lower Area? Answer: 1.2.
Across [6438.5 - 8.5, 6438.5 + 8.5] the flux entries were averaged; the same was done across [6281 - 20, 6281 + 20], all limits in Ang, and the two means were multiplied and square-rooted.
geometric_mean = 2.58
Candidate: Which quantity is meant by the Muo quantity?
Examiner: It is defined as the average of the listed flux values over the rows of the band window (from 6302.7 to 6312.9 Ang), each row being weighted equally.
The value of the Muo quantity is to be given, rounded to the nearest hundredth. 2.53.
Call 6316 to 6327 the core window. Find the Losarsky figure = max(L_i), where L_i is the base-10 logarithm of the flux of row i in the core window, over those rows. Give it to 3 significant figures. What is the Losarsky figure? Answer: 0.480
